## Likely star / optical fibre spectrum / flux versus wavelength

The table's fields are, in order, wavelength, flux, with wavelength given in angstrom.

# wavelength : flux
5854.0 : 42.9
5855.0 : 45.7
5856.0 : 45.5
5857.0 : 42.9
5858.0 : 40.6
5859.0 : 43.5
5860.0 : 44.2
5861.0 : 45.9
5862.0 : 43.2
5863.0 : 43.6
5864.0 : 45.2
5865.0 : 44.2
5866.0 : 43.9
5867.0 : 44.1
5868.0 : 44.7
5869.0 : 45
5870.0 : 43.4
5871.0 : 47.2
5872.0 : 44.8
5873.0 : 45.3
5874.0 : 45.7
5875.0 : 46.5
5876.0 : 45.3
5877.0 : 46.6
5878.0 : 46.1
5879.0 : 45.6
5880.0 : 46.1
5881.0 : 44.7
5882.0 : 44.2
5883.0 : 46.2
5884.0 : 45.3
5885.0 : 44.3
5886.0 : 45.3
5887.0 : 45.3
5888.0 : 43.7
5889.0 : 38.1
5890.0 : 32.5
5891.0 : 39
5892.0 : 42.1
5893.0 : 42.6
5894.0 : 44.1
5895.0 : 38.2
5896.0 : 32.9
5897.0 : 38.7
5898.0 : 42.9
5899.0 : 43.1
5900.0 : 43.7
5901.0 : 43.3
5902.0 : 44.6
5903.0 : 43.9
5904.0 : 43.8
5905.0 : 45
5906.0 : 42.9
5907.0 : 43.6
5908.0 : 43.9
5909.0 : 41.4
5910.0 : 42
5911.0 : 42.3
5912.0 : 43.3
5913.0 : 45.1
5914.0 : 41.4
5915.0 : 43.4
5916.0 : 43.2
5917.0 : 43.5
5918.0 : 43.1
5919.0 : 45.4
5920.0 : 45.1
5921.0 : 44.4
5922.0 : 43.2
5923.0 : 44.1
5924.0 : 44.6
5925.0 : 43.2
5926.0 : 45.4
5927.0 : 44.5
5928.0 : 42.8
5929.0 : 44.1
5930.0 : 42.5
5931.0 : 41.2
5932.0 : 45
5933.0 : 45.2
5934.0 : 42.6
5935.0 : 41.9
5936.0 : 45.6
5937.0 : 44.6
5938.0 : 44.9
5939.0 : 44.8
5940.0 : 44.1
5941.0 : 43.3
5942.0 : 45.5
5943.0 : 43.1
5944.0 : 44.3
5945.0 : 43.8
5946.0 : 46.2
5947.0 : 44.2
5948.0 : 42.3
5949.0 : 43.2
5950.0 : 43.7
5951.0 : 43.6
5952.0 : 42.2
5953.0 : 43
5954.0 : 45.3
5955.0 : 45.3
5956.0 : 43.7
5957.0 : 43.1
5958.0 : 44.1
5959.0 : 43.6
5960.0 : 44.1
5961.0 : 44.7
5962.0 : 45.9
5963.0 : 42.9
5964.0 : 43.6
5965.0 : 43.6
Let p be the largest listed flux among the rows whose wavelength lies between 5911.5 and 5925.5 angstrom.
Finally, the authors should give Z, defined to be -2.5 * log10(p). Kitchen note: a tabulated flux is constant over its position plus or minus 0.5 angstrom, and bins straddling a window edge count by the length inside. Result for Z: -4.14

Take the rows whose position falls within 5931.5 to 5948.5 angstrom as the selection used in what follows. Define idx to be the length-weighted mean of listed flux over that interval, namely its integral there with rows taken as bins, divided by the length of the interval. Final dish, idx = 44.2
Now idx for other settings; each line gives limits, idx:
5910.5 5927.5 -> 43.8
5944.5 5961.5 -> 43.9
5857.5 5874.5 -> 44.4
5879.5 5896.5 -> 42.0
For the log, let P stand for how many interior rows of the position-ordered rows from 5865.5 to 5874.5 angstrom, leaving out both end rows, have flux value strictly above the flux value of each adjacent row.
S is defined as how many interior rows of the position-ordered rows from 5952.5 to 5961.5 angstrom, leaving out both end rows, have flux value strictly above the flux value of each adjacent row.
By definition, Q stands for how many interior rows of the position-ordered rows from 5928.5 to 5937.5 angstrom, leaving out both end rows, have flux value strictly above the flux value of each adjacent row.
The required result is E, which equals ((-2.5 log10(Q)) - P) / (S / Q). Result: -5.5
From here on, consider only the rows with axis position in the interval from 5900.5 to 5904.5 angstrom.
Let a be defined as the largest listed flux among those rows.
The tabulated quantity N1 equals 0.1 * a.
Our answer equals 4.46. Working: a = 44.6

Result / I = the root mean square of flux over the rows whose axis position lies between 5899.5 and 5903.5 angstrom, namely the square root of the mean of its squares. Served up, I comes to 43.9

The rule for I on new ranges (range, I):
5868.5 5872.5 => 45.1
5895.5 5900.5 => 40.5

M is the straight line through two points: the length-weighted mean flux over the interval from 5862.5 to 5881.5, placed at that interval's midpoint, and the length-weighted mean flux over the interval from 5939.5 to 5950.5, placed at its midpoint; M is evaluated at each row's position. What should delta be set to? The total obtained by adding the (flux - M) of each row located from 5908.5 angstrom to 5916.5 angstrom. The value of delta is -14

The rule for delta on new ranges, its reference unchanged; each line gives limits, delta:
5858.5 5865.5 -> -7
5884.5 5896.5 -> -50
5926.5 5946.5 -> -2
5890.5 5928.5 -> -63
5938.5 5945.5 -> 1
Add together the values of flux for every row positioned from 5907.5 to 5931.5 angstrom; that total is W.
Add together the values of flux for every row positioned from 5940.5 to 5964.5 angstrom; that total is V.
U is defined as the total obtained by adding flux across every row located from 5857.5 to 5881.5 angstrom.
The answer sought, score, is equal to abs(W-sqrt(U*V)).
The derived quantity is 22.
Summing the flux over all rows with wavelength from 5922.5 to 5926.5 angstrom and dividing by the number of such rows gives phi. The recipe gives 44.3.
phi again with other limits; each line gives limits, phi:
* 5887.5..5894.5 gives 40.3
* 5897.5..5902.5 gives 43.5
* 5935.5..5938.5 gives 45.0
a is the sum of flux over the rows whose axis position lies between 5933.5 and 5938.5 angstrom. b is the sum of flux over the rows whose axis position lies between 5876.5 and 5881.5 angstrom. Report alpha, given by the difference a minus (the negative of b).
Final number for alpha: 449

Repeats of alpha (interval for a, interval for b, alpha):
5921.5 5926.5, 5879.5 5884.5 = 447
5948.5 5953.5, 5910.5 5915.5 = 431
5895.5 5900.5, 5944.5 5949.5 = 421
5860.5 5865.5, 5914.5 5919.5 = 441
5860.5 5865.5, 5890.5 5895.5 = 428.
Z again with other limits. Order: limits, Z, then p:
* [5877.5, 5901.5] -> -4.16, 46.2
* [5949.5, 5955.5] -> -4.14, 45.3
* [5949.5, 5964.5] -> -4.15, 45.9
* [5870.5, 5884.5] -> -4.18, 47.2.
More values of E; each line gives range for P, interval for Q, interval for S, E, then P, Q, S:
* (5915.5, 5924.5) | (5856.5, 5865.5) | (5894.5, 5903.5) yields -2.8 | 2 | 2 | 2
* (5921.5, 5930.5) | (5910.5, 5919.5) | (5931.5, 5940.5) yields -4.2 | 3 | 3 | 3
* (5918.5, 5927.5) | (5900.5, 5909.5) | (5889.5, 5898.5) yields -9.6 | 2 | 3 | 1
